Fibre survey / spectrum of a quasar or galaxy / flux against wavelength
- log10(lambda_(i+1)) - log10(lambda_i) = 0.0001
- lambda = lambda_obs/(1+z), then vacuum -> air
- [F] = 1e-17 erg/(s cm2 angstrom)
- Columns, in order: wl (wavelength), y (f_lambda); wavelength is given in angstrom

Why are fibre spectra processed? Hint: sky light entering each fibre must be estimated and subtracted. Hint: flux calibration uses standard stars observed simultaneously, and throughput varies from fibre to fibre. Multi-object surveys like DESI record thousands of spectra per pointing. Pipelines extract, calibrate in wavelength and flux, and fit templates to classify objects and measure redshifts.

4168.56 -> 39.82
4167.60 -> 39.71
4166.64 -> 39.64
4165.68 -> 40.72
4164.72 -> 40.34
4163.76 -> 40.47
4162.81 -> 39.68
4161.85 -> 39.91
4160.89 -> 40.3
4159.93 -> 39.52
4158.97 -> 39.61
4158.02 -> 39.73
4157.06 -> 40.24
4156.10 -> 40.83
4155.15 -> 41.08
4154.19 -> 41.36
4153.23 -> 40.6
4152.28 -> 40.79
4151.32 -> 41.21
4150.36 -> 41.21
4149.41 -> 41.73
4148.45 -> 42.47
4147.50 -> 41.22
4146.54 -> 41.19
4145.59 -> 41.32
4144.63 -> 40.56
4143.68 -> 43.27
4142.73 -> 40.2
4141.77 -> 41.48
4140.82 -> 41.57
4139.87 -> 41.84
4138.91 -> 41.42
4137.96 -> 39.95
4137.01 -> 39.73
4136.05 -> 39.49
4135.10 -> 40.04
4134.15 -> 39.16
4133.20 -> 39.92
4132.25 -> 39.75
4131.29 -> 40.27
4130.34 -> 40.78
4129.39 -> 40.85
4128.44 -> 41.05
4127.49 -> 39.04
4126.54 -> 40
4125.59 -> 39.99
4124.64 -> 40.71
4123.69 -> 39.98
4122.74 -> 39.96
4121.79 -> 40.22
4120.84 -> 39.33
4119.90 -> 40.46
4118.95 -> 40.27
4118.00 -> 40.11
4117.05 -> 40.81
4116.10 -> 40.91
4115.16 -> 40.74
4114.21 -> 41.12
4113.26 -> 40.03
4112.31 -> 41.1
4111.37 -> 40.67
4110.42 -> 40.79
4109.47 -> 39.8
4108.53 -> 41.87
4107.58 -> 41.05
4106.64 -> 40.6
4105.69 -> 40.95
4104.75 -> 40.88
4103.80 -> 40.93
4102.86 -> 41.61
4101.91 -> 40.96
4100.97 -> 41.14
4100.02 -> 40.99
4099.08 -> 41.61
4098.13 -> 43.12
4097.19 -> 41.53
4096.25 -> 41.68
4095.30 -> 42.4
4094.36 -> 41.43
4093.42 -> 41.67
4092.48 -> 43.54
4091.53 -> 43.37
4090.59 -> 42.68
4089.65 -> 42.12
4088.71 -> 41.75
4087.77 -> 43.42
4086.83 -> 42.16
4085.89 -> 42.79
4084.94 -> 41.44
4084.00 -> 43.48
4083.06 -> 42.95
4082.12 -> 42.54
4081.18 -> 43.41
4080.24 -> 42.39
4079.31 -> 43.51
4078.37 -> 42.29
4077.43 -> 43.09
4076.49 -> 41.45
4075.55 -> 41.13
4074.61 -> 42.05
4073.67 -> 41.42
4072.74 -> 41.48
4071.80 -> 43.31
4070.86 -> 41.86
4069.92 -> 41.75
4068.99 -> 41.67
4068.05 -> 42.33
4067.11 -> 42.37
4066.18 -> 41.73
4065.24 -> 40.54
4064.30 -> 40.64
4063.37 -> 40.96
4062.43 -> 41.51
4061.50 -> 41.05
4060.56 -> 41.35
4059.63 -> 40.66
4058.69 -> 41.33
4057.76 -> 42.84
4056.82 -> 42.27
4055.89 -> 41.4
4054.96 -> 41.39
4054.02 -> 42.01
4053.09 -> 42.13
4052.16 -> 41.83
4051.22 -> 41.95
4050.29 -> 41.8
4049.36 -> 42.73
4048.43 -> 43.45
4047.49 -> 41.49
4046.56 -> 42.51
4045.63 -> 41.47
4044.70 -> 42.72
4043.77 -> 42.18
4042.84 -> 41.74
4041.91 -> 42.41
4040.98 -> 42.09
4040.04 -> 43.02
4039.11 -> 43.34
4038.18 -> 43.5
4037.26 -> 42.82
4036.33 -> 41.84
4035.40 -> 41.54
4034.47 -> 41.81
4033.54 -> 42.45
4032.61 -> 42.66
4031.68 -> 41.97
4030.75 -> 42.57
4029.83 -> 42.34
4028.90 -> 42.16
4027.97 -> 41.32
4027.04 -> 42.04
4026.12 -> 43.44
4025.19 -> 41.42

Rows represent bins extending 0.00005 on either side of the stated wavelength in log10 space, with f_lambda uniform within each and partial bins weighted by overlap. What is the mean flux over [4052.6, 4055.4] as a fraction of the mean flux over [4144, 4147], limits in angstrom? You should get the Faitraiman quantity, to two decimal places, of 1.02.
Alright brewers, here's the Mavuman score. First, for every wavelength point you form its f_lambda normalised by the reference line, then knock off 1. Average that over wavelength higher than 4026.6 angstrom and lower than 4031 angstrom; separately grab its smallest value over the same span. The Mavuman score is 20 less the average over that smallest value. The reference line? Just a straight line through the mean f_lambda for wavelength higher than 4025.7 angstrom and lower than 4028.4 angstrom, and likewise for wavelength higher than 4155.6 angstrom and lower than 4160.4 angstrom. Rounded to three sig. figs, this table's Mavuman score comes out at 19.8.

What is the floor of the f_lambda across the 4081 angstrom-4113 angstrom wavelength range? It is 39.8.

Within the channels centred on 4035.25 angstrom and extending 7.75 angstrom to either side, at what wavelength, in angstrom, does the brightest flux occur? 4038.18 angstrom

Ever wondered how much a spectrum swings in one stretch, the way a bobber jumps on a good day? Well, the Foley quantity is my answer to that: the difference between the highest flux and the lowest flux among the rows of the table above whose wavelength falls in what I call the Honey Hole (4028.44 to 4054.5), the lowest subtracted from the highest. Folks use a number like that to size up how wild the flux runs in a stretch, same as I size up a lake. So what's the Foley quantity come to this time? 2.0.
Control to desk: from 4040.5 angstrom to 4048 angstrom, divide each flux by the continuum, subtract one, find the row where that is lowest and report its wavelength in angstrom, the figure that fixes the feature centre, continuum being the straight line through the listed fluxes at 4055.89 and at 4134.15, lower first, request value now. 4045.63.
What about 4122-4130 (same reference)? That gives 4127.49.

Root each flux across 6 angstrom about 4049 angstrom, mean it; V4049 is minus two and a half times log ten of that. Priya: -2.03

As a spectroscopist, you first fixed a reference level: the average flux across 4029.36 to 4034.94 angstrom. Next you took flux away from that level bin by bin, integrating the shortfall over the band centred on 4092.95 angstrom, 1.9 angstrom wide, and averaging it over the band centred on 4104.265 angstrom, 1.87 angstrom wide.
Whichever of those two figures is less -0.6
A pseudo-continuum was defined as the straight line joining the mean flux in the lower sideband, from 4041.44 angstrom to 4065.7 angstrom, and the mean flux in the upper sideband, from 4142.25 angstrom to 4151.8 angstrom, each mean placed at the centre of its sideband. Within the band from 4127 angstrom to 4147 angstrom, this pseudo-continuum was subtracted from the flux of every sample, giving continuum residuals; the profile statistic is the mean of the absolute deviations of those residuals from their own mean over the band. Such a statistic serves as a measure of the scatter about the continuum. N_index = 0.83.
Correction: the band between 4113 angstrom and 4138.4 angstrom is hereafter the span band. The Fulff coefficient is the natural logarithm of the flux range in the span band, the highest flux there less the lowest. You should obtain 0.73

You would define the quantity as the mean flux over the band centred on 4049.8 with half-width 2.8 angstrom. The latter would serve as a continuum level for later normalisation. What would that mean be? 42.2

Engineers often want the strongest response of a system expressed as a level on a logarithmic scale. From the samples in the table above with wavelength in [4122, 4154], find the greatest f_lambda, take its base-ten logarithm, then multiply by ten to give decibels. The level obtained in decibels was 16.4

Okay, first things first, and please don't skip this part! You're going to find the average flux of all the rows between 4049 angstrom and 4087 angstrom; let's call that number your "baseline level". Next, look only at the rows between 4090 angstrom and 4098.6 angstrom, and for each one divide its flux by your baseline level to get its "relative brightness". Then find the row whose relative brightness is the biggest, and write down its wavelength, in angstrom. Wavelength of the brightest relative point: 4092.48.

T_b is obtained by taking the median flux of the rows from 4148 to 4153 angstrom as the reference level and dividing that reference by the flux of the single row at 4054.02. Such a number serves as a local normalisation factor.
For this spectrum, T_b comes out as 0.98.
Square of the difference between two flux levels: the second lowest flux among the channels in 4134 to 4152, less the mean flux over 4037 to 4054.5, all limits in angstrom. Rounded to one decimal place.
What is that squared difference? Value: 8.3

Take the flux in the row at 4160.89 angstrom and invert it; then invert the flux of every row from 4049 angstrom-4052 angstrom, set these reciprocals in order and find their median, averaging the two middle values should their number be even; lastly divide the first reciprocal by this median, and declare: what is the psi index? 1.04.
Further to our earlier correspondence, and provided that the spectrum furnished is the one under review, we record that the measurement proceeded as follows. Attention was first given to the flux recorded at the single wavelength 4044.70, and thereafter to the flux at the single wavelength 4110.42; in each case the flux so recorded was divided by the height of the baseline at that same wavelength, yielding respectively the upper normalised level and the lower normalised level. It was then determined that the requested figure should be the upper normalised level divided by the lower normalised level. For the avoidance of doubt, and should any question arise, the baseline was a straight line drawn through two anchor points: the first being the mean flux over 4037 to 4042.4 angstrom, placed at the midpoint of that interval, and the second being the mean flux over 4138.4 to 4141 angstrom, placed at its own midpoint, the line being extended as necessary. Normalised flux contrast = 1.03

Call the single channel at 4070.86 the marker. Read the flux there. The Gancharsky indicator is 41.86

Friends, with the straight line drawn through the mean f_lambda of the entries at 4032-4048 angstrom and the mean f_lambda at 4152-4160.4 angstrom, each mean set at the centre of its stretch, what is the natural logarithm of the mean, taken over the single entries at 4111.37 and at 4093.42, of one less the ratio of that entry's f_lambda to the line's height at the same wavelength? -5.7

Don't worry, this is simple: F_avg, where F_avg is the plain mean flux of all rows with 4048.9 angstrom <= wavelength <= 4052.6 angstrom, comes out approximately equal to 42.1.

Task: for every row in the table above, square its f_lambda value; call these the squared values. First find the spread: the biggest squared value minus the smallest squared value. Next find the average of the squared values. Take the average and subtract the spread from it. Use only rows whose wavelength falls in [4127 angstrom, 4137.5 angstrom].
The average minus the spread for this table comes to 1440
